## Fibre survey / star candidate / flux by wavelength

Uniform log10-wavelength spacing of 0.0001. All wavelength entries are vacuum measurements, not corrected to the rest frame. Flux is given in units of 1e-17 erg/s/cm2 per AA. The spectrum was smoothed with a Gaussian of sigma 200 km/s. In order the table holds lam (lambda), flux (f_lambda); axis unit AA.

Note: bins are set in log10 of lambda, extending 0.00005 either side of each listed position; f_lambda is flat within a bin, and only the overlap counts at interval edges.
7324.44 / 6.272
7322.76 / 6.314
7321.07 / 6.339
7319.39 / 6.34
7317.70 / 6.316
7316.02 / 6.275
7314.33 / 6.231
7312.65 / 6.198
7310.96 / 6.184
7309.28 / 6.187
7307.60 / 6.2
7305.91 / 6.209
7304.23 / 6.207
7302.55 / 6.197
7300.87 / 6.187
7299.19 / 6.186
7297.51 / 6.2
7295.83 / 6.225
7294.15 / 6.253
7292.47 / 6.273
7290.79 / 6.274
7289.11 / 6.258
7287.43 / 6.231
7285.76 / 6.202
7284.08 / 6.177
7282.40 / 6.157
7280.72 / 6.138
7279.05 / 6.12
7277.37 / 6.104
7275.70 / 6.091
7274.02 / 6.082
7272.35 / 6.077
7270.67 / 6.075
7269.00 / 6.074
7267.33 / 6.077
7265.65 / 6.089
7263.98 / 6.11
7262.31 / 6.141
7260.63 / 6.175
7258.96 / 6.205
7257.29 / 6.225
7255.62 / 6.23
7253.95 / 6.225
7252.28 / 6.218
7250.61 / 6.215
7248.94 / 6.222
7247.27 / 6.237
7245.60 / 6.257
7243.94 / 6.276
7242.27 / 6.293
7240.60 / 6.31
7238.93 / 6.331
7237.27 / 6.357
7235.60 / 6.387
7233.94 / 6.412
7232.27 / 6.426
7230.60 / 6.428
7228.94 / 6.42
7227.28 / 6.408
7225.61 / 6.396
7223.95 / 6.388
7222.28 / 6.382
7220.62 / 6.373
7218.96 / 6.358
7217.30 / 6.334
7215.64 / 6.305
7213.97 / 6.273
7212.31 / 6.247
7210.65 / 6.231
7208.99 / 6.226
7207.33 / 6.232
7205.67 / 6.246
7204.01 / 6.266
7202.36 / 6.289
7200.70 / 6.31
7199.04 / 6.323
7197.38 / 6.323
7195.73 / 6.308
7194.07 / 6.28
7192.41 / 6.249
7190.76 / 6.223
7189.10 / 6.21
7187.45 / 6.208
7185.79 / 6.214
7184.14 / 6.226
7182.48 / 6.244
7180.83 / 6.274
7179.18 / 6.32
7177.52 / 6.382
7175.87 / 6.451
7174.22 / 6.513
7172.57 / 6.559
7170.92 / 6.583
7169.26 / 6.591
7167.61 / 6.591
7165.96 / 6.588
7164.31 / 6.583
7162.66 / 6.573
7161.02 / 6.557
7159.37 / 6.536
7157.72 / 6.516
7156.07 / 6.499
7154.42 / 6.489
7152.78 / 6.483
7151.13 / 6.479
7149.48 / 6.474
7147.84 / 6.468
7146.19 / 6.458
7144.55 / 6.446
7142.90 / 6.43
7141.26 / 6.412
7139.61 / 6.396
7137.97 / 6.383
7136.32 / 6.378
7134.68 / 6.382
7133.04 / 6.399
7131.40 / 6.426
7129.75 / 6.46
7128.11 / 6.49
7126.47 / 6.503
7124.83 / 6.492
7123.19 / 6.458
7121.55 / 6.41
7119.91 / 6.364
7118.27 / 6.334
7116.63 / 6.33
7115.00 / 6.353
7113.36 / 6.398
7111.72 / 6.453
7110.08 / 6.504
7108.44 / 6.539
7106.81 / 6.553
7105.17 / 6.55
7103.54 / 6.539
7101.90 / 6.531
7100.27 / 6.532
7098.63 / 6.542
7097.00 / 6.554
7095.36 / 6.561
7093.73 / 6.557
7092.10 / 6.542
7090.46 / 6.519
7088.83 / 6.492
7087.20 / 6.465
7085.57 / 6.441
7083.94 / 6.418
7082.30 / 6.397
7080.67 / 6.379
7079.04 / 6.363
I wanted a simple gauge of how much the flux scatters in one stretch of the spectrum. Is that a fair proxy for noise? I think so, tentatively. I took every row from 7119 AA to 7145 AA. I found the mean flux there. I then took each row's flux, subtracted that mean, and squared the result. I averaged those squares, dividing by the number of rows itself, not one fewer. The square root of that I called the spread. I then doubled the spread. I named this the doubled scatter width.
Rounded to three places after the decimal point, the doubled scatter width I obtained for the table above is 0.085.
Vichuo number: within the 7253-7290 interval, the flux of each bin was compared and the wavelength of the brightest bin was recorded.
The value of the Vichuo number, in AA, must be 7289.11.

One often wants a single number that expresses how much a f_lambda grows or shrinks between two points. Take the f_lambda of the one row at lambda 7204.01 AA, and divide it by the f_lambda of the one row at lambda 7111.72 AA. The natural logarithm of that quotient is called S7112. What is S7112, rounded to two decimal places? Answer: -0.03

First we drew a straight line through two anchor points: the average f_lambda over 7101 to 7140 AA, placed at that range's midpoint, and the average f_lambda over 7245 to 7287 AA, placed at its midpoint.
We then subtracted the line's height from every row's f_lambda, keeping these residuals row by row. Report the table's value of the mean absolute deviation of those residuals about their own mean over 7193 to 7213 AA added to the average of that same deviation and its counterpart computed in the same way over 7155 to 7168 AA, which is 0.054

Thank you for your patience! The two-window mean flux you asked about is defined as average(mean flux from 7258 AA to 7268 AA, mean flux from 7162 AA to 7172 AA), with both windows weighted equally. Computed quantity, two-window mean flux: 6.36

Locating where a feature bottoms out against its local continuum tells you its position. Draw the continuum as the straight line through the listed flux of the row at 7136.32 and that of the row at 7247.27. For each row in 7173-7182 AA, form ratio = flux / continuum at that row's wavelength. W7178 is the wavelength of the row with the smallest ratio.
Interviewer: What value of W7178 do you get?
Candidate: 7180.83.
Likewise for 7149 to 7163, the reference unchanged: 7149.48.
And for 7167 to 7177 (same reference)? 7175.87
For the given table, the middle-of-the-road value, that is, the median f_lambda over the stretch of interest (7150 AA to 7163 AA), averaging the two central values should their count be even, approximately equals 6.51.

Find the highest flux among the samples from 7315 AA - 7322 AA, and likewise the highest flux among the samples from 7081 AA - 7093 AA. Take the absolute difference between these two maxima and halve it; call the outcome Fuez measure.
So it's 0.10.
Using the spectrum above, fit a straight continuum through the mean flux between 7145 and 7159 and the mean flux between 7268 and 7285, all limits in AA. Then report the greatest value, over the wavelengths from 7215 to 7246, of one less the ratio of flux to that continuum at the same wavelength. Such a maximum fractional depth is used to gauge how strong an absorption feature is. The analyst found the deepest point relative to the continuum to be -0.002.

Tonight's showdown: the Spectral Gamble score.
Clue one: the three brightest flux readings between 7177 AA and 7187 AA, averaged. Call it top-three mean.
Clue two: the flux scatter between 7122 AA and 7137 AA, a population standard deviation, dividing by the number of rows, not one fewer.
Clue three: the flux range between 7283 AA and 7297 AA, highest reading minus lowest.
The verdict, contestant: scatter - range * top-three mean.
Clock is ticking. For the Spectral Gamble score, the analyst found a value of -0.6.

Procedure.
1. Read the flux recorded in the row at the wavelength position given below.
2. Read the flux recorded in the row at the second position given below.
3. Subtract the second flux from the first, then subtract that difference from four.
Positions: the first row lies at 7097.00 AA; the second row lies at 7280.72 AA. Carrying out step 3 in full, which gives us 3.58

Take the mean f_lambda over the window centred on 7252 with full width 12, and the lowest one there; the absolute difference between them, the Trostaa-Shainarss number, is 0.010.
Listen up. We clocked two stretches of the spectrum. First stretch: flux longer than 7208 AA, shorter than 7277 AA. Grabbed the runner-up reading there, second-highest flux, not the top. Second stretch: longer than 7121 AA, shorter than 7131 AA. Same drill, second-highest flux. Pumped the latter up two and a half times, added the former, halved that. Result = 11.33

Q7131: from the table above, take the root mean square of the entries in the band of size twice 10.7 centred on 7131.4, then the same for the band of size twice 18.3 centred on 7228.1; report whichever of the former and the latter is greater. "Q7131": 6.43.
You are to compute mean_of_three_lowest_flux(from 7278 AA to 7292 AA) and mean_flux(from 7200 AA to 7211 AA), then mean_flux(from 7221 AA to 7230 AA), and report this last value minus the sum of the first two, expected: -6.00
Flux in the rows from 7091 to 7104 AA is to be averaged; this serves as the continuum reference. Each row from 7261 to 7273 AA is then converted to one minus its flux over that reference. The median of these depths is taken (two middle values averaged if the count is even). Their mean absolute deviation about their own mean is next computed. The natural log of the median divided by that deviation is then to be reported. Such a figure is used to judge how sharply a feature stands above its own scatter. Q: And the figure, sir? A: 3.2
